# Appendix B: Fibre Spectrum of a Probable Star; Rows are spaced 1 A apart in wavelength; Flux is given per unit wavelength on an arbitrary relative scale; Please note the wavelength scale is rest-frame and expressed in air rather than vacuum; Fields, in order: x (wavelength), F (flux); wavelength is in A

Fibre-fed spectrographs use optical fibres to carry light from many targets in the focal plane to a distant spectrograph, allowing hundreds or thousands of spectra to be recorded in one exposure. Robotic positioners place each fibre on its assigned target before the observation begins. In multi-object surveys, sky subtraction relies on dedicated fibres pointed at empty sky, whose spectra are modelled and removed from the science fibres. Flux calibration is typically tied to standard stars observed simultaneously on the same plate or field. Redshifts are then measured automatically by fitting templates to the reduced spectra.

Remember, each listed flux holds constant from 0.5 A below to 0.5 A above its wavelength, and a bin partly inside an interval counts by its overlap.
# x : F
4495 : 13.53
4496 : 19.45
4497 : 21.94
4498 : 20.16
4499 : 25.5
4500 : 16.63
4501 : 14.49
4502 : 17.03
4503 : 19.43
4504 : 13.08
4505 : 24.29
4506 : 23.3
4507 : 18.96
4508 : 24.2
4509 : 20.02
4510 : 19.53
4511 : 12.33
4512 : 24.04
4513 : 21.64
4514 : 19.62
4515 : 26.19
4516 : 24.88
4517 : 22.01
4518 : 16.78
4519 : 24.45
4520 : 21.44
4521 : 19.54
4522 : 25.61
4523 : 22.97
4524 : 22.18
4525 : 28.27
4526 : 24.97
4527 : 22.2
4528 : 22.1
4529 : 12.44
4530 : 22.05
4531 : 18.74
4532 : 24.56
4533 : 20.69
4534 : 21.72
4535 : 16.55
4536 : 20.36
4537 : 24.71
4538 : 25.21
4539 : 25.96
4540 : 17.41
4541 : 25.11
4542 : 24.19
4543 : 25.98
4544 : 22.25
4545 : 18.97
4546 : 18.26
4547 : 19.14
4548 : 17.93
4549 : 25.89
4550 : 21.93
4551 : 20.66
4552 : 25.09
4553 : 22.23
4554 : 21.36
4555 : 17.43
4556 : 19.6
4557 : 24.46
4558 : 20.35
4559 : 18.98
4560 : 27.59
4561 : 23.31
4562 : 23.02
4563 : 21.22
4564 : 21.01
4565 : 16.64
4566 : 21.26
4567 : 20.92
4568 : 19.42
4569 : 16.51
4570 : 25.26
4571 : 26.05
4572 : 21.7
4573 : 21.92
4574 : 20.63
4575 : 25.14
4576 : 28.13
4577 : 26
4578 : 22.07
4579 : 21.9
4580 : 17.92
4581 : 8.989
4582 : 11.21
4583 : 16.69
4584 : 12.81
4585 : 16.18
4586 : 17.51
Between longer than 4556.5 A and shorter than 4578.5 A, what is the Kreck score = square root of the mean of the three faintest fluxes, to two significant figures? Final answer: 4.2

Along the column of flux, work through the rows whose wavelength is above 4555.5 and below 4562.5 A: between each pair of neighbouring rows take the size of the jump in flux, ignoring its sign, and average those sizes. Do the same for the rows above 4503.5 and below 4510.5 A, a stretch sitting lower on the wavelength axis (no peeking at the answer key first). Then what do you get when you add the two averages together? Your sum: 8.3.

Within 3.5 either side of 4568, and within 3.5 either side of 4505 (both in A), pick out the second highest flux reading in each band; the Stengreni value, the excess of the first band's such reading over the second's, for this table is 1.1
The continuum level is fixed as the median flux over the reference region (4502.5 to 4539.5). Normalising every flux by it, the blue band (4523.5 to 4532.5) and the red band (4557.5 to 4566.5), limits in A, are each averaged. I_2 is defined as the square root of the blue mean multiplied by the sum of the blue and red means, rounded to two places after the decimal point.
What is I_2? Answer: 1.40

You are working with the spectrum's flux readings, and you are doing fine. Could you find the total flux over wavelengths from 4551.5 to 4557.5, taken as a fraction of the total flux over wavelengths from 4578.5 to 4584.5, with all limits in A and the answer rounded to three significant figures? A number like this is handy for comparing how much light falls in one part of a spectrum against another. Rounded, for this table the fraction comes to 1.45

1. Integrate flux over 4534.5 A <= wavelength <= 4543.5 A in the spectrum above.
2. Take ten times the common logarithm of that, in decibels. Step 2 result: 23.1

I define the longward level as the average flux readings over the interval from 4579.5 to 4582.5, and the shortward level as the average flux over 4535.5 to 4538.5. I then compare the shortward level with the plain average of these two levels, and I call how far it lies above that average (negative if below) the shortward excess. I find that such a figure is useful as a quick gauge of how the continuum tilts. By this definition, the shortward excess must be 5.4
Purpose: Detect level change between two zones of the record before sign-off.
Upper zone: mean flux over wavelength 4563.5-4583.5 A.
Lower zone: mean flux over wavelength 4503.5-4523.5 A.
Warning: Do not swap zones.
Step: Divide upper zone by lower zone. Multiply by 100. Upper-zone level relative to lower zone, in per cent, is 96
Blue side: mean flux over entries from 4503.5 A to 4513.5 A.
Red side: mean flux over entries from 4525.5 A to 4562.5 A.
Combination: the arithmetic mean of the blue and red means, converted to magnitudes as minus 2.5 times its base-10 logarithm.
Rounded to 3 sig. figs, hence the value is -3.30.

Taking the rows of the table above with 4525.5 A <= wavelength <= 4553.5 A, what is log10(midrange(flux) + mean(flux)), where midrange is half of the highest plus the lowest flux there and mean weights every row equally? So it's 1.61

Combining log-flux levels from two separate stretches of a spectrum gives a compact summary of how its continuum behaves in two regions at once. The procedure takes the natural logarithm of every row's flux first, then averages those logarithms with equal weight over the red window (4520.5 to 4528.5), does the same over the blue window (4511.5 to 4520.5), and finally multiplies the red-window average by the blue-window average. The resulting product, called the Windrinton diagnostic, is 9.76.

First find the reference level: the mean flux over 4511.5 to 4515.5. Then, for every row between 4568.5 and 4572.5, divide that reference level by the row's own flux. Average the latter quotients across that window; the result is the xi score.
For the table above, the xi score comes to 1.06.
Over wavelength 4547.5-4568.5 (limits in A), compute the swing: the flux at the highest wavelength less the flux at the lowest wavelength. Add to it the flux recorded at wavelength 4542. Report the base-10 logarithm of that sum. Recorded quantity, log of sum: 1.41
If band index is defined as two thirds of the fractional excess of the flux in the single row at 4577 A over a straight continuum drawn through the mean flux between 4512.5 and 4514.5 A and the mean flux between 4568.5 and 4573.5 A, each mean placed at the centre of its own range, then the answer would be 0.11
